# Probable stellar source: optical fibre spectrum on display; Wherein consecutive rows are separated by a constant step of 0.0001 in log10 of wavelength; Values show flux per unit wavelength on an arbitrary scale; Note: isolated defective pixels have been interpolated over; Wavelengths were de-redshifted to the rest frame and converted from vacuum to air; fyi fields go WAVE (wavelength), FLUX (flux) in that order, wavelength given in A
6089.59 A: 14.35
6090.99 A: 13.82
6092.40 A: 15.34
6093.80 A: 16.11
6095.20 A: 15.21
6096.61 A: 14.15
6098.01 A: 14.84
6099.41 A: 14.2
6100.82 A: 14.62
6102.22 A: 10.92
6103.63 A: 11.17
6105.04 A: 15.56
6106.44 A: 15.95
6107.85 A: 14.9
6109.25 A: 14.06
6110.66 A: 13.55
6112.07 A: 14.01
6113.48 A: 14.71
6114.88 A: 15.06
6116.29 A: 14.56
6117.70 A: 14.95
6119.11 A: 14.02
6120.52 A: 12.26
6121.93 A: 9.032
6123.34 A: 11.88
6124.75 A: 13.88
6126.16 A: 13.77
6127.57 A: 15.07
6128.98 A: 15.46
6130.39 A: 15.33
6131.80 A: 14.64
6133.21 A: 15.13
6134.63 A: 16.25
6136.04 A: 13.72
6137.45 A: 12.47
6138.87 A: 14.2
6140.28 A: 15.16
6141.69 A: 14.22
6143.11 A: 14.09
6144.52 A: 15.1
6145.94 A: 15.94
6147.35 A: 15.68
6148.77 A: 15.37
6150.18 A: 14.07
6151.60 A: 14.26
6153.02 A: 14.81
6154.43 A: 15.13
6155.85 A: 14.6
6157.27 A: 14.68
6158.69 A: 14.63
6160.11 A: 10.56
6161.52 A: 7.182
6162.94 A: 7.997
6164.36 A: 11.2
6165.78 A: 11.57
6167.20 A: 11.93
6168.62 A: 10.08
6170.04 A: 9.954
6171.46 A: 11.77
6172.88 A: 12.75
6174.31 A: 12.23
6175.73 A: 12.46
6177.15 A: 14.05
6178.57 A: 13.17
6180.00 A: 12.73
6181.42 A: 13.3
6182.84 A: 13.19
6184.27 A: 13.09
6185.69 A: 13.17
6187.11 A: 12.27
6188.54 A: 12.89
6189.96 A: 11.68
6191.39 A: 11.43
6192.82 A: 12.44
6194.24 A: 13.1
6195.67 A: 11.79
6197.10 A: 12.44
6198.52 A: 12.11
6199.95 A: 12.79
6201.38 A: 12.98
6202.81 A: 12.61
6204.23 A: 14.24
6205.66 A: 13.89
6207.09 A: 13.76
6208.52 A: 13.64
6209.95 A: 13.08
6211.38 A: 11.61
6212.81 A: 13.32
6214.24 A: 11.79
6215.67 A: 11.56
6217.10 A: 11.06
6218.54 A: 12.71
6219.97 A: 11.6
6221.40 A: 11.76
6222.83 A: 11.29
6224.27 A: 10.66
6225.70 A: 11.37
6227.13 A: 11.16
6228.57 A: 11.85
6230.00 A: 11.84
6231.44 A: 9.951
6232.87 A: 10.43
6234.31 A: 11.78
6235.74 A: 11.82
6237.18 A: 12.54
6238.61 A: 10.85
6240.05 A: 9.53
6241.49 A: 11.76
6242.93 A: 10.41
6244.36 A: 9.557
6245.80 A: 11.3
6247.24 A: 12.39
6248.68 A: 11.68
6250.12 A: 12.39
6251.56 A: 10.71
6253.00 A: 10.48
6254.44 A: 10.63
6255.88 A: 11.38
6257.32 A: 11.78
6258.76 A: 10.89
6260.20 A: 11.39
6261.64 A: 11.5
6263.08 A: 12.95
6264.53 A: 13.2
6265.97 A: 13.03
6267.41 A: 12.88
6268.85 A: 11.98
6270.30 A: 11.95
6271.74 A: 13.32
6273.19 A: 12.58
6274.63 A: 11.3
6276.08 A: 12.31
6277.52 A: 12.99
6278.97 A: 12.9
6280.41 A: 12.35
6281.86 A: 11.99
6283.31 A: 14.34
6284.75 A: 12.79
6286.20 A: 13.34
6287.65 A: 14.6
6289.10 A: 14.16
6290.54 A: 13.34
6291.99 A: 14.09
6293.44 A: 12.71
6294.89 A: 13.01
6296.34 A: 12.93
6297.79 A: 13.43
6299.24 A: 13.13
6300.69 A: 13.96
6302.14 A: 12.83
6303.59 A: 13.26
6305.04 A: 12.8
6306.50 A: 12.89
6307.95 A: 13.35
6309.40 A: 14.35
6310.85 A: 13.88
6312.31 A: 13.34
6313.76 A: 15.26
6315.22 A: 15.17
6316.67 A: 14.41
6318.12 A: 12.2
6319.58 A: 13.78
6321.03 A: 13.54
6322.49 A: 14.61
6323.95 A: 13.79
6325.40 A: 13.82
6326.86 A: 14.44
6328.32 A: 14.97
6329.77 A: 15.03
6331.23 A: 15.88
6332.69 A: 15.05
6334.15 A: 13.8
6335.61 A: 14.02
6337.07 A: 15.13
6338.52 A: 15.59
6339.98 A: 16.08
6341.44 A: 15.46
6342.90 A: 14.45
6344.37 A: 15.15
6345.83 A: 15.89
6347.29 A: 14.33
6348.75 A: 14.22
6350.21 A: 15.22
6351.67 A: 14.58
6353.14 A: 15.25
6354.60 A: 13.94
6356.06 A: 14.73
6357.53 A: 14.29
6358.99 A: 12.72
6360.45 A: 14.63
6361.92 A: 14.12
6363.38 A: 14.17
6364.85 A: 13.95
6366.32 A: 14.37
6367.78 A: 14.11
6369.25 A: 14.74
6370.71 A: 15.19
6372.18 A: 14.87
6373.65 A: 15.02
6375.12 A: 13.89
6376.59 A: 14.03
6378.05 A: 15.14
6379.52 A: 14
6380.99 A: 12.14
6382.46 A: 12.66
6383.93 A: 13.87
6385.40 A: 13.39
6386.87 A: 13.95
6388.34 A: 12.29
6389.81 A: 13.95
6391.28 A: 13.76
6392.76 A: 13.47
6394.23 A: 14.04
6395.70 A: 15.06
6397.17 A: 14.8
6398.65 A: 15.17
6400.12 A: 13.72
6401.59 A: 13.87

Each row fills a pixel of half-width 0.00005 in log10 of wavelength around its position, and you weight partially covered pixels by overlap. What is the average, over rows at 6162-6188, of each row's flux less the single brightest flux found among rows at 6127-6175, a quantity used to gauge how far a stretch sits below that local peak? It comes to -4.2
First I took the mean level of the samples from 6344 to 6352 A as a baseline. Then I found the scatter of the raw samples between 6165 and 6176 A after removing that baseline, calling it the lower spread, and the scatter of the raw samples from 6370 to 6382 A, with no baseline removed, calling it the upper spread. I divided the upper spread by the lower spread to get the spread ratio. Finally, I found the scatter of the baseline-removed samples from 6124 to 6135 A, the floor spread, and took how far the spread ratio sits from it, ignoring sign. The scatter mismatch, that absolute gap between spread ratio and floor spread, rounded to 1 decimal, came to 0.2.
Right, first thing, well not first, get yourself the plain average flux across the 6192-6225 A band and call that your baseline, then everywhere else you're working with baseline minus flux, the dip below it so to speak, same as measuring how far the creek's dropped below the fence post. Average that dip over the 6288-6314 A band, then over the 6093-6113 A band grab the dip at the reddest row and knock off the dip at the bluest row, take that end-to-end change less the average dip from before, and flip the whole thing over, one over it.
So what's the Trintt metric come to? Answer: 0.32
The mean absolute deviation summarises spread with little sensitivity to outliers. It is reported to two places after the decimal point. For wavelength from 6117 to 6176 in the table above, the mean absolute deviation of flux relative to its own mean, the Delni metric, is 1.80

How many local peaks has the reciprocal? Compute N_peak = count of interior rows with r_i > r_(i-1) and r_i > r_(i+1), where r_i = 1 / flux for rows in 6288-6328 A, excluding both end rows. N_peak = 10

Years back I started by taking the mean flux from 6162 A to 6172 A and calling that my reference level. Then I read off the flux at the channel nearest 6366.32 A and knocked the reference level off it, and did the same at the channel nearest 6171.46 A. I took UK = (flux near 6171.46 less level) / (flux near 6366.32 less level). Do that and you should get 0.3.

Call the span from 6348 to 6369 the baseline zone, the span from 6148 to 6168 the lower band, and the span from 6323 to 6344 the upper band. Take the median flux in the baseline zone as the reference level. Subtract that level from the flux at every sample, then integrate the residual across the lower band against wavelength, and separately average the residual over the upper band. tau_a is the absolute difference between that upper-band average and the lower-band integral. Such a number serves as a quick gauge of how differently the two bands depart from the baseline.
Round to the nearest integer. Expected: 31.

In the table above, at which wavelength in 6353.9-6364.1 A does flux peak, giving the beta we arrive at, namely 6356.06 A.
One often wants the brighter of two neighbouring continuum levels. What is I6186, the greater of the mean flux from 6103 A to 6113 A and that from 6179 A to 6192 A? 14.2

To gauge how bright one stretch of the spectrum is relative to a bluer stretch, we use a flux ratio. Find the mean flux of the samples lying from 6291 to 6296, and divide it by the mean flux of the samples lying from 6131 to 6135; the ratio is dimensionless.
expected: 0.87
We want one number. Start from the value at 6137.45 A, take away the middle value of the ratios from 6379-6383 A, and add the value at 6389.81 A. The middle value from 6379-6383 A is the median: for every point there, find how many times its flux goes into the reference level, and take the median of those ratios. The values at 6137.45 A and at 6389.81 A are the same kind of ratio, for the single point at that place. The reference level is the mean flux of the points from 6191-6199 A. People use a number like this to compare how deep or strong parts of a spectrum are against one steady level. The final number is 0.89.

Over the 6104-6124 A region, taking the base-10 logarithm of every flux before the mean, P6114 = 1.14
